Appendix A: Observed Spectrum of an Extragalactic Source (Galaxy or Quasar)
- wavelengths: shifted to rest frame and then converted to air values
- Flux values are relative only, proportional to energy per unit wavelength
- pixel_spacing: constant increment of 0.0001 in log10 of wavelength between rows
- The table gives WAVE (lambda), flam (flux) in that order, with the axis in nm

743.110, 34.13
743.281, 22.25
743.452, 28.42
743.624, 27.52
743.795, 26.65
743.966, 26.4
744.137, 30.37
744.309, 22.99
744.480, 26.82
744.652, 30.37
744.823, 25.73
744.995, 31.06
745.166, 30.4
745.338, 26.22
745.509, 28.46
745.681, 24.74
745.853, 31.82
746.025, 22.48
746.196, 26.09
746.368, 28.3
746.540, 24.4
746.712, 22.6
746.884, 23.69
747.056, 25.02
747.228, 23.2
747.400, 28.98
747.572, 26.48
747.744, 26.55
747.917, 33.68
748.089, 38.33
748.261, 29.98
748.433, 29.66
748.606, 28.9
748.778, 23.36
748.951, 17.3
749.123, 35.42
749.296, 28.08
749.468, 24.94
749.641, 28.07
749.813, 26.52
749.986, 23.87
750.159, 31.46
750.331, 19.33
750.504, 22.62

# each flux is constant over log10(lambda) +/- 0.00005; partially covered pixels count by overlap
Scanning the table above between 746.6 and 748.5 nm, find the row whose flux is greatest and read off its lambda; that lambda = 748.089 nm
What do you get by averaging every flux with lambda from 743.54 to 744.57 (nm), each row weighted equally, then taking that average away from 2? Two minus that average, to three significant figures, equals -24.8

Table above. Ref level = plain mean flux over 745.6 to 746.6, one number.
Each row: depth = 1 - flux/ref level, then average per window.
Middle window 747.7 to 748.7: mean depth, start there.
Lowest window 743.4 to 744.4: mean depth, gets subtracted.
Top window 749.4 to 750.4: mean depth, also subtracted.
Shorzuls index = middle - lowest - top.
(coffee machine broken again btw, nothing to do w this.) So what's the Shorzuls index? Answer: -0.18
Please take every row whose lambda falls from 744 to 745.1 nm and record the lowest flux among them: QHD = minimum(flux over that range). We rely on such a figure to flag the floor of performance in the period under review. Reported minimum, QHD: 22.99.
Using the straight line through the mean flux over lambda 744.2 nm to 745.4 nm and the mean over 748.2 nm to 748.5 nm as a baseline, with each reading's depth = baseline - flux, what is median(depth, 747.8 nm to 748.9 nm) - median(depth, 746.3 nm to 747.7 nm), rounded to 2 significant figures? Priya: -4.2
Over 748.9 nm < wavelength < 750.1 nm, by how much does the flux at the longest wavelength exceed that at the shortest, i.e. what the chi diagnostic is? 6.6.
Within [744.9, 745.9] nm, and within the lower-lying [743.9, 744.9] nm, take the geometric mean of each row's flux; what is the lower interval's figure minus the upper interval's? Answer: -1.7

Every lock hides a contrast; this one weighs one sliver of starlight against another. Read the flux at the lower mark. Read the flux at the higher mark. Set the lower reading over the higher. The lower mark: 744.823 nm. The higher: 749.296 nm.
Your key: 0.92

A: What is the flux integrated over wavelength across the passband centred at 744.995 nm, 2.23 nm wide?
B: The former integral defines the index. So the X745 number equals 61.4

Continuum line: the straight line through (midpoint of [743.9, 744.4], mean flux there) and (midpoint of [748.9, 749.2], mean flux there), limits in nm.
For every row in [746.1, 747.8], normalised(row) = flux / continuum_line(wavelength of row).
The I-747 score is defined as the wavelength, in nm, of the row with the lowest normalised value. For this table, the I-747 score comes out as 746.712 nm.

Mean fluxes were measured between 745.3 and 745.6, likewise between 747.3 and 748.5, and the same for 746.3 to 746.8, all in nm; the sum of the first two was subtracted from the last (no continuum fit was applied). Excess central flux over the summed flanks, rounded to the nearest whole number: -33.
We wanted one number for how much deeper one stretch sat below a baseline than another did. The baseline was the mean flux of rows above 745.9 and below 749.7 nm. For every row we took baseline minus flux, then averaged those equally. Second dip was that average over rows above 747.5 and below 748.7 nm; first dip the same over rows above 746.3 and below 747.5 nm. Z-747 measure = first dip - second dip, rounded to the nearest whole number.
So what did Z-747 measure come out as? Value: 5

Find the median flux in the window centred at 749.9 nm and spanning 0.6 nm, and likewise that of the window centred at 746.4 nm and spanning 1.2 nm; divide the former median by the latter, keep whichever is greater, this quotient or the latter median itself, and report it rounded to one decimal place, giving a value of 24.4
